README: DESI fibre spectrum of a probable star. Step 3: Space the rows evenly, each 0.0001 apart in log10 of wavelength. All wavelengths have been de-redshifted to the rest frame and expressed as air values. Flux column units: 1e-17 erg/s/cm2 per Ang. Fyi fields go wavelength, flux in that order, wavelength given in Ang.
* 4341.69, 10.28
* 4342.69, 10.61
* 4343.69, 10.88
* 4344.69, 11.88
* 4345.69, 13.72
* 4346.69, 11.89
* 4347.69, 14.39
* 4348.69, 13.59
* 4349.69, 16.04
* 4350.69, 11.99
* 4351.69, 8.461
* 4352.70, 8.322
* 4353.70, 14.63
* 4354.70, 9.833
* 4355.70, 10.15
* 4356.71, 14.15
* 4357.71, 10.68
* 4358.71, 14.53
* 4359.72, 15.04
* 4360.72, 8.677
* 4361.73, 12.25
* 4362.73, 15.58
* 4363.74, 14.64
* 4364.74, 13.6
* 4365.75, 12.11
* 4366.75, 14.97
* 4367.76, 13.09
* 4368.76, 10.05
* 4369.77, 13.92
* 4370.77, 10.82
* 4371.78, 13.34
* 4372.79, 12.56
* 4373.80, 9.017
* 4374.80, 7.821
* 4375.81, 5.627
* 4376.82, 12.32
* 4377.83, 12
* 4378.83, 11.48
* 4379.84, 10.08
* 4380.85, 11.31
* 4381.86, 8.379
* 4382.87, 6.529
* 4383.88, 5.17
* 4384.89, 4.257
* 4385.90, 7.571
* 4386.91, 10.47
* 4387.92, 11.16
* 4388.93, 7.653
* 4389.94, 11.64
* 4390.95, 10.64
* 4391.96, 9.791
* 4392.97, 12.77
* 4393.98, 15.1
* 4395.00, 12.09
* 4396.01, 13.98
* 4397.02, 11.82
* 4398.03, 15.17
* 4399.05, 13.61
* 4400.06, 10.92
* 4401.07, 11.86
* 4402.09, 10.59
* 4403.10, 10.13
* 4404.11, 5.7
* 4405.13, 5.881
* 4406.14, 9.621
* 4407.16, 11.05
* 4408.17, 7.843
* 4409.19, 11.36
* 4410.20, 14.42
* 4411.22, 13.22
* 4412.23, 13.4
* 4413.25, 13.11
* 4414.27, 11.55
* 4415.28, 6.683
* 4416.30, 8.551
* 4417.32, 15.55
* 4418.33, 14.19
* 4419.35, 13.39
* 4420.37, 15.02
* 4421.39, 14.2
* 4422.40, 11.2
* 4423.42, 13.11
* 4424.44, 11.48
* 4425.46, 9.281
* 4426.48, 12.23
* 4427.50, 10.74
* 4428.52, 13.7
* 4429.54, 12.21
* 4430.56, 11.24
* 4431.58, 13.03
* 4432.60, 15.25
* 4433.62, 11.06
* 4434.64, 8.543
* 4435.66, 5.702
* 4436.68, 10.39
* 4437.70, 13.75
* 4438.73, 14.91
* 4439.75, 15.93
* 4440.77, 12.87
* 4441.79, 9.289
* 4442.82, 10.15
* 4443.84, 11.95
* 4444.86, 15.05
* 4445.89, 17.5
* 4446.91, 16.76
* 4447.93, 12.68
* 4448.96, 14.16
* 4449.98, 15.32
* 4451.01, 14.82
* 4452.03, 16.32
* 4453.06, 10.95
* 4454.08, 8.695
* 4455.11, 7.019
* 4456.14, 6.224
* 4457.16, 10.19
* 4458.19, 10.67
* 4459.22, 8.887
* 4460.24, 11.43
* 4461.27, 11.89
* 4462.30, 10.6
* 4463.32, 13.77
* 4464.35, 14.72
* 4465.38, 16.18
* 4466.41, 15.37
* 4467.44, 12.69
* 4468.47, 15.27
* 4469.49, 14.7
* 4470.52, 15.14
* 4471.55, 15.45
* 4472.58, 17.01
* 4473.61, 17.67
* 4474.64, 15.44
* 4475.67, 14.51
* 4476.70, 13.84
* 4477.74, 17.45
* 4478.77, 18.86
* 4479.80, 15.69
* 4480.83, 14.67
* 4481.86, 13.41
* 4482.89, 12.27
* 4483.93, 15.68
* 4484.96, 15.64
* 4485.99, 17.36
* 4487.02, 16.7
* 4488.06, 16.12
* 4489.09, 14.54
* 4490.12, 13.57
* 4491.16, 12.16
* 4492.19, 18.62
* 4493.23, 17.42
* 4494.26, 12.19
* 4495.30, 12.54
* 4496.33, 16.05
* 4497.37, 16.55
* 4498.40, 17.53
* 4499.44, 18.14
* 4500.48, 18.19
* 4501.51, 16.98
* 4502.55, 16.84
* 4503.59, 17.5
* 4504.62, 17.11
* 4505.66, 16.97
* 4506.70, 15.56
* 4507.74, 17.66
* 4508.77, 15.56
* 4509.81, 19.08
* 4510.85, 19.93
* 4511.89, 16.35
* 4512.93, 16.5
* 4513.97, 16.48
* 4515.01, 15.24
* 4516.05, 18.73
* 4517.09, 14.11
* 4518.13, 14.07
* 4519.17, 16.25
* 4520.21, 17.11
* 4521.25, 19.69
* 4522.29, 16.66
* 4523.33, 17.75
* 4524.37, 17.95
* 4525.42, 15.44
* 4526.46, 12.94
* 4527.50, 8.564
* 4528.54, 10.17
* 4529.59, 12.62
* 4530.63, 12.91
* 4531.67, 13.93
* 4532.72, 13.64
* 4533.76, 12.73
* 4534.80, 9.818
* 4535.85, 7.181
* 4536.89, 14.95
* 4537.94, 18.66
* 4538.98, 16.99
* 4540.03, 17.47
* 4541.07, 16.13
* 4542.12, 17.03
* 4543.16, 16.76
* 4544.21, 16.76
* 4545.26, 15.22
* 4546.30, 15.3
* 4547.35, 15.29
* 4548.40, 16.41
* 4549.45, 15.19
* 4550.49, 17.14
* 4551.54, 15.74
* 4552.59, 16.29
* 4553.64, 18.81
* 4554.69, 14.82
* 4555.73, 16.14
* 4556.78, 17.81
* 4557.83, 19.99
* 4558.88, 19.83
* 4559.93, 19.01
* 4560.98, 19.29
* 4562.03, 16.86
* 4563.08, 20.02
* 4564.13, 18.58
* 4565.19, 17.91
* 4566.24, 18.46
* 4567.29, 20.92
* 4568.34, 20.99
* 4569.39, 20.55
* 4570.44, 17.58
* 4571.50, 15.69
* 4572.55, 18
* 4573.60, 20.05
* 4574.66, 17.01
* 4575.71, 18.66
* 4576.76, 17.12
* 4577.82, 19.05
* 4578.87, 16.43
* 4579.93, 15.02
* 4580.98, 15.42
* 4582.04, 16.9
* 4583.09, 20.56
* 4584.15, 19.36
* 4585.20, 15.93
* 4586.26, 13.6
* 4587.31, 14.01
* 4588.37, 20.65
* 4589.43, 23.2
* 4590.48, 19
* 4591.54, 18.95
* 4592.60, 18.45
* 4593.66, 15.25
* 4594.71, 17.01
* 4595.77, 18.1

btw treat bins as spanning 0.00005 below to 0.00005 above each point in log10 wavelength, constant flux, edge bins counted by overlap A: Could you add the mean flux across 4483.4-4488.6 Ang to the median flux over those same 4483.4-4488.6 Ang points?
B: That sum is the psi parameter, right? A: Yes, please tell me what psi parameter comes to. 32.4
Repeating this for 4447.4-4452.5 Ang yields 29.5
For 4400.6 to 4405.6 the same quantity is 19.0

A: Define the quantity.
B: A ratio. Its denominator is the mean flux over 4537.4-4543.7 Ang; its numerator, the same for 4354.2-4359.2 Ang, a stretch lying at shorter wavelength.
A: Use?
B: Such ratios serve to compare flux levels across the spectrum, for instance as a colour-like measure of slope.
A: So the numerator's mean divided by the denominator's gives 0.69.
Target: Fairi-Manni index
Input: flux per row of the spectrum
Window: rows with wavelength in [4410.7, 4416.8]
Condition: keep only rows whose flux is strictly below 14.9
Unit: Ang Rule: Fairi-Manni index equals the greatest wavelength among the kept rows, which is 4416.30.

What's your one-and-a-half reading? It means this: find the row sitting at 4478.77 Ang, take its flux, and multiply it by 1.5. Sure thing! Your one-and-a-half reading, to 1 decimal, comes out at 28.3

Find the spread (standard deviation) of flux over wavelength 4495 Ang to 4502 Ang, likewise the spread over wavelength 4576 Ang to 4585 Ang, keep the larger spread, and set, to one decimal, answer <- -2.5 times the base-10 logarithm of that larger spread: -0.7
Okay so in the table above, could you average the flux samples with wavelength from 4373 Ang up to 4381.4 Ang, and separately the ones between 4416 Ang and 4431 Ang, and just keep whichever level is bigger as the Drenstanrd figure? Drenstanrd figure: 12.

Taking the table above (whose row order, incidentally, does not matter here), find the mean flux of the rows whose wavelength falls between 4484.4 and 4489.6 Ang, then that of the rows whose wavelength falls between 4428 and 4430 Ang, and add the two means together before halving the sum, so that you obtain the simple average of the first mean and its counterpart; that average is 14.5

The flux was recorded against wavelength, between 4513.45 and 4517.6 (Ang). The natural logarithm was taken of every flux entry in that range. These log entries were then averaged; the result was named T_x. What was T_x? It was 2.8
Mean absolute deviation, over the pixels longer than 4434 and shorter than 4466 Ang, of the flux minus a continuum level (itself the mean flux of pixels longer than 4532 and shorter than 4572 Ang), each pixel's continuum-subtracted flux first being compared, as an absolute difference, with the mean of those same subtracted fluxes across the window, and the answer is 2.7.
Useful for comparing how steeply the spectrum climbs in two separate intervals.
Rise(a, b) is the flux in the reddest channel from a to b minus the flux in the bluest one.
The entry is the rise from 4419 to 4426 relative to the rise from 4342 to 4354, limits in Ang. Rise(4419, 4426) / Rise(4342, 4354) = -1.0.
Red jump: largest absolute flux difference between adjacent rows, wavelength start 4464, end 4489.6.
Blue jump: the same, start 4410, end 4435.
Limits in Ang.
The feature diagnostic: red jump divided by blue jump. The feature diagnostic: 0.52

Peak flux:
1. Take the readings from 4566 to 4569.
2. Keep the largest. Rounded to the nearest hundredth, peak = 20.99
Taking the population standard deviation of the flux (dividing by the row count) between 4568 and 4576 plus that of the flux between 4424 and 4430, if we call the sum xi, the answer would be 3.1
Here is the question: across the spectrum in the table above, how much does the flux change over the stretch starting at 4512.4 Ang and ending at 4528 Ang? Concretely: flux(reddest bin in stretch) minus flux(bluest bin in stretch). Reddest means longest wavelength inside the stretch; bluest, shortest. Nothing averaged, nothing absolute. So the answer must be -7.9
